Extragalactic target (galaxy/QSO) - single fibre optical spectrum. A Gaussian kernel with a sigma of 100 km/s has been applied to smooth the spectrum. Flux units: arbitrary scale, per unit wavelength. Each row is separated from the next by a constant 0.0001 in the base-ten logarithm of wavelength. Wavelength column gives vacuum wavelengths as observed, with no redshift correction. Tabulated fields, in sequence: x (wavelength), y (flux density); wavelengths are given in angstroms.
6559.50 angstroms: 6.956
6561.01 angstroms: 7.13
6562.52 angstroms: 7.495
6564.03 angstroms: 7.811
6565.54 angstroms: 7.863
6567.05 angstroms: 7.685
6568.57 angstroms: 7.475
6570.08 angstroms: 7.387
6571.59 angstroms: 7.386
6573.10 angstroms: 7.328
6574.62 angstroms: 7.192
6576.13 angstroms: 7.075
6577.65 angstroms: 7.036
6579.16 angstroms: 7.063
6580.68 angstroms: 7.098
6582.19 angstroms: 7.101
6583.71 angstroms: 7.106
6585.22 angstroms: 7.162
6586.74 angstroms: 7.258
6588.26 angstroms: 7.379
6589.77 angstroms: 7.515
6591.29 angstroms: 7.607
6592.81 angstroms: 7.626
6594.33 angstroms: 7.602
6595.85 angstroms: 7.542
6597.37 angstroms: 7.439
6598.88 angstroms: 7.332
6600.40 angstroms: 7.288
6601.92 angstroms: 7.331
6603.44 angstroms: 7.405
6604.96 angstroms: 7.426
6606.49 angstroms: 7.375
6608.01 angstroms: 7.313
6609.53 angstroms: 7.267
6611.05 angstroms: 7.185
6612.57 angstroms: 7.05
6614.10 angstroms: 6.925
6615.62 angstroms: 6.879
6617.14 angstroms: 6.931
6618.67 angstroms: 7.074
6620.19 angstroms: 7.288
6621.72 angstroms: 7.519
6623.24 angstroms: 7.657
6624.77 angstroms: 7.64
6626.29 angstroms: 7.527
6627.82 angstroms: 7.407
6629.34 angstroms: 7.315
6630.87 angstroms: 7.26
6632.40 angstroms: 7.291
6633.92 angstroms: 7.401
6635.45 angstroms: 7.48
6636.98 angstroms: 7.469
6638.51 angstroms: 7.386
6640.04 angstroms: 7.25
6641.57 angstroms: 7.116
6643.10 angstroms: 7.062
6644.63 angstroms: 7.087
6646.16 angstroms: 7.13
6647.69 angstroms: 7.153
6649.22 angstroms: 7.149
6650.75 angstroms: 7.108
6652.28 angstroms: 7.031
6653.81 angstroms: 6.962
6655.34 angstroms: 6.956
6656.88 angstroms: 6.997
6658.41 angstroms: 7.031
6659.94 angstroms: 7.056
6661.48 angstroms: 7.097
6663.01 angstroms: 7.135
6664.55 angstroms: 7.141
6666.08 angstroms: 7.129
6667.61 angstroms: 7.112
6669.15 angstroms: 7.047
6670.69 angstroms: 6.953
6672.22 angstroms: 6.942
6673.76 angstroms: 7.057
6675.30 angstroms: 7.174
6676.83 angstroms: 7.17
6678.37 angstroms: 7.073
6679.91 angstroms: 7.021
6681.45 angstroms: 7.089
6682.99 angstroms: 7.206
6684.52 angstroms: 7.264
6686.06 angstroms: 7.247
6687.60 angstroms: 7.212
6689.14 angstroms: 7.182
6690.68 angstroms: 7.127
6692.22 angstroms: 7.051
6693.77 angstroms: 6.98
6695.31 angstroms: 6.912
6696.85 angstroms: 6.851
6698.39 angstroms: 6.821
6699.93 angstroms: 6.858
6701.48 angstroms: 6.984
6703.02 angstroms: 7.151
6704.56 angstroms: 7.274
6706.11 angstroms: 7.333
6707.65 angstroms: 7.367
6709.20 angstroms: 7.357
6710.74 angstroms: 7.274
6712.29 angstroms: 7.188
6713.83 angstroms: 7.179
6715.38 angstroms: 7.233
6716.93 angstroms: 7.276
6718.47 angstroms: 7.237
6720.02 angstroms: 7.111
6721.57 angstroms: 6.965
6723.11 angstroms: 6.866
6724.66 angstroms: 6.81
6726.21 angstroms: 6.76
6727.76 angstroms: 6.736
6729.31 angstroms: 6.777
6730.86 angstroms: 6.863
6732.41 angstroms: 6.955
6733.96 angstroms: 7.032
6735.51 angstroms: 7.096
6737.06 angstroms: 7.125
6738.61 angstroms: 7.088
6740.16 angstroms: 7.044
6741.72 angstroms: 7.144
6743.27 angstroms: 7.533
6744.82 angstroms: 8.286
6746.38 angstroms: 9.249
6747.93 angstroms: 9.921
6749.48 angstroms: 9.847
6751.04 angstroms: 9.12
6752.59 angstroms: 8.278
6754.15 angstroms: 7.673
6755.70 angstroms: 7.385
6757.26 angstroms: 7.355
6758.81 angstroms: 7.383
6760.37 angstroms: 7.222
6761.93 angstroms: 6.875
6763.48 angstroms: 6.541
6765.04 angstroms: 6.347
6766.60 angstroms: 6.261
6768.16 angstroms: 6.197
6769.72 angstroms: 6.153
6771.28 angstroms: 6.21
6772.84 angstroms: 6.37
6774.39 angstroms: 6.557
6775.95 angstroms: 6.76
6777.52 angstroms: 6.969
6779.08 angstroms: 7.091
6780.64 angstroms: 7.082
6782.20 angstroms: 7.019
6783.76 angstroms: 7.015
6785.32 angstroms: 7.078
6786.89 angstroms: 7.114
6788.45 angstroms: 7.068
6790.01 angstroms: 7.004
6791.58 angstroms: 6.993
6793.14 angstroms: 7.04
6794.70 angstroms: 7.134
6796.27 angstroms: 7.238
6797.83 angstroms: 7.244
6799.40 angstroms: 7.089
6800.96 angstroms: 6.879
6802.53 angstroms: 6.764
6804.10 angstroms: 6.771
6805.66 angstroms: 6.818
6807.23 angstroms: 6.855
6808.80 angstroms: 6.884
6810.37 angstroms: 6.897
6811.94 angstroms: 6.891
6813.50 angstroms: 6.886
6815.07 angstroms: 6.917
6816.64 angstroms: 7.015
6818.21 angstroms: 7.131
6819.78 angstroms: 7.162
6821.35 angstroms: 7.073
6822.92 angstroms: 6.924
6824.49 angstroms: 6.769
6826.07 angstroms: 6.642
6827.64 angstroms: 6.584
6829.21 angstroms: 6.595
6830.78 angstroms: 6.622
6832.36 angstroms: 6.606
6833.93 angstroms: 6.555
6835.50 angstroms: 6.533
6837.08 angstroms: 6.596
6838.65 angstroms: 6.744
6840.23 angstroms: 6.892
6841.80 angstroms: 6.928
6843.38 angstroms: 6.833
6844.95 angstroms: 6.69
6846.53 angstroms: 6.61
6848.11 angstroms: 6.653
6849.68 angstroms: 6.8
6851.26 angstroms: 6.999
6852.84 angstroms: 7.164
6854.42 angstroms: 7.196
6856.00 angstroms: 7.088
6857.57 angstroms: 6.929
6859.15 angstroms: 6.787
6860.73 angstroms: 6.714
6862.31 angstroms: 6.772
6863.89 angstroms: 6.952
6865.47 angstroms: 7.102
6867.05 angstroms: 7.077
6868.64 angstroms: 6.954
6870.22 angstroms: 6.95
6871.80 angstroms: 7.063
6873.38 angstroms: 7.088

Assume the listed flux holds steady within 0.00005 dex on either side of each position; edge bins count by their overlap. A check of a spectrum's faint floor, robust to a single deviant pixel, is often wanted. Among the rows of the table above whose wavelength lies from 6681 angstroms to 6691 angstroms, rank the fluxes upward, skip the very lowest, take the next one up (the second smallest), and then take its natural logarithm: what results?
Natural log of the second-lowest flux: 1.96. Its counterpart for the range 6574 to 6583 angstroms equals 1.95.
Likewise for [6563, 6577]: 1.97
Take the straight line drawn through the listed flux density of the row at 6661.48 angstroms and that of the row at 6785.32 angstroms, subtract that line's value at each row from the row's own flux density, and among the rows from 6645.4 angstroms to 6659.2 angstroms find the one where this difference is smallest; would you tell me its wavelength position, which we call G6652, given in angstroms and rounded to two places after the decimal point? 6655.34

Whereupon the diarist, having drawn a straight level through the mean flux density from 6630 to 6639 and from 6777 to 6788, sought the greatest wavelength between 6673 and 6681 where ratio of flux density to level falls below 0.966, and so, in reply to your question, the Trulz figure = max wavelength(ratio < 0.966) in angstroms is 6679.91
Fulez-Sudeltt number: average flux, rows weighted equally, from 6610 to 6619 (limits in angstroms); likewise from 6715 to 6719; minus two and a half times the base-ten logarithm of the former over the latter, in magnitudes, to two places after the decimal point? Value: 0.04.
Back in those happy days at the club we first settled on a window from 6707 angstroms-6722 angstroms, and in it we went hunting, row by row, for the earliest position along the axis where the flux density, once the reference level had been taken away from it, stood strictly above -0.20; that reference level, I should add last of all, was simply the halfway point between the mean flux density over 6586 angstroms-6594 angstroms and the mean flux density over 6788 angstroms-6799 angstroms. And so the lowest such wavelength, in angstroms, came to 6707.65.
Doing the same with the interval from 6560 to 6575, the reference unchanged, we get 6561.01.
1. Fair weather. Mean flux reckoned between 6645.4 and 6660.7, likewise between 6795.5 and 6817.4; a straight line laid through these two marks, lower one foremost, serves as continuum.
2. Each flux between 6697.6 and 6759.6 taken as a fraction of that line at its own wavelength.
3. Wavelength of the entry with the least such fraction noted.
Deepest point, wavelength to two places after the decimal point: 6727.76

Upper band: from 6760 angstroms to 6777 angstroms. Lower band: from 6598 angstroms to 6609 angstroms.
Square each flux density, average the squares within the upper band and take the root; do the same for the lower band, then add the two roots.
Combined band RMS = 13.86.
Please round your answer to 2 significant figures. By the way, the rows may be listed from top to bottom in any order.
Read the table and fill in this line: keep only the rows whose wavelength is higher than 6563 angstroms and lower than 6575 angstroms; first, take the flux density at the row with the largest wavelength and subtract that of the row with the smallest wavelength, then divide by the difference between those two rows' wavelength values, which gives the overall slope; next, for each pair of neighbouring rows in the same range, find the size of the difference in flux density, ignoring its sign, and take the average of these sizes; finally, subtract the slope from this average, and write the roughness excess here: 0.16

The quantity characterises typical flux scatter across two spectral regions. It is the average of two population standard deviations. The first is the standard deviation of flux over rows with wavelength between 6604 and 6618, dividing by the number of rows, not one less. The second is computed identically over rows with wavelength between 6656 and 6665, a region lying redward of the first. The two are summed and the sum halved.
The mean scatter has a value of 0.13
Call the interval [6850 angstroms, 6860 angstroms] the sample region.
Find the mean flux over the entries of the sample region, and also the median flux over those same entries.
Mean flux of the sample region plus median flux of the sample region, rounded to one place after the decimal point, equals 14.1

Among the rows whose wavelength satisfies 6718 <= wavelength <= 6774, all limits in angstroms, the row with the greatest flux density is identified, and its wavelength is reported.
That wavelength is 6747.93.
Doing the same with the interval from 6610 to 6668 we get 6623.24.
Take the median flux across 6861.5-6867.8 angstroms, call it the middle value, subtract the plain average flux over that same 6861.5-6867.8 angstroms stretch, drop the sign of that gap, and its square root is 0.20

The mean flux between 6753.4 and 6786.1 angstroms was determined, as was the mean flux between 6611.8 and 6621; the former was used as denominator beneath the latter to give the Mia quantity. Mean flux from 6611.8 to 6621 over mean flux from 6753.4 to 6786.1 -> 1.03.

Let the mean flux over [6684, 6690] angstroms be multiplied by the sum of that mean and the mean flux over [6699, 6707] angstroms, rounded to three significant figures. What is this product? 104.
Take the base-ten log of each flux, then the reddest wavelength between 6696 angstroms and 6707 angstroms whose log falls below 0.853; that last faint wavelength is 6701.48 angstroms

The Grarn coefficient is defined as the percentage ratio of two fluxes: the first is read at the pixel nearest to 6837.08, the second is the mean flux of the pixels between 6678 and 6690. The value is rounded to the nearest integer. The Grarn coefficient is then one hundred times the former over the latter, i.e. 92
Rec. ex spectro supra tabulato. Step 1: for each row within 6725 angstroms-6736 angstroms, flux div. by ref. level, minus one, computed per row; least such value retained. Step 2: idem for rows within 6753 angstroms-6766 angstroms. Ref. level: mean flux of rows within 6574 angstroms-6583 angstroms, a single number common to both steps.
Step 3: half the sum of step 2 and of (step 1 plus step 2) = -0.13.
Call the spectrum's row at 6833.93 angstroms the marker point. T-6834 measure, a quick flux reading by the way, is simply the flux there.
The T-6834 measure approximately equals 6.555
